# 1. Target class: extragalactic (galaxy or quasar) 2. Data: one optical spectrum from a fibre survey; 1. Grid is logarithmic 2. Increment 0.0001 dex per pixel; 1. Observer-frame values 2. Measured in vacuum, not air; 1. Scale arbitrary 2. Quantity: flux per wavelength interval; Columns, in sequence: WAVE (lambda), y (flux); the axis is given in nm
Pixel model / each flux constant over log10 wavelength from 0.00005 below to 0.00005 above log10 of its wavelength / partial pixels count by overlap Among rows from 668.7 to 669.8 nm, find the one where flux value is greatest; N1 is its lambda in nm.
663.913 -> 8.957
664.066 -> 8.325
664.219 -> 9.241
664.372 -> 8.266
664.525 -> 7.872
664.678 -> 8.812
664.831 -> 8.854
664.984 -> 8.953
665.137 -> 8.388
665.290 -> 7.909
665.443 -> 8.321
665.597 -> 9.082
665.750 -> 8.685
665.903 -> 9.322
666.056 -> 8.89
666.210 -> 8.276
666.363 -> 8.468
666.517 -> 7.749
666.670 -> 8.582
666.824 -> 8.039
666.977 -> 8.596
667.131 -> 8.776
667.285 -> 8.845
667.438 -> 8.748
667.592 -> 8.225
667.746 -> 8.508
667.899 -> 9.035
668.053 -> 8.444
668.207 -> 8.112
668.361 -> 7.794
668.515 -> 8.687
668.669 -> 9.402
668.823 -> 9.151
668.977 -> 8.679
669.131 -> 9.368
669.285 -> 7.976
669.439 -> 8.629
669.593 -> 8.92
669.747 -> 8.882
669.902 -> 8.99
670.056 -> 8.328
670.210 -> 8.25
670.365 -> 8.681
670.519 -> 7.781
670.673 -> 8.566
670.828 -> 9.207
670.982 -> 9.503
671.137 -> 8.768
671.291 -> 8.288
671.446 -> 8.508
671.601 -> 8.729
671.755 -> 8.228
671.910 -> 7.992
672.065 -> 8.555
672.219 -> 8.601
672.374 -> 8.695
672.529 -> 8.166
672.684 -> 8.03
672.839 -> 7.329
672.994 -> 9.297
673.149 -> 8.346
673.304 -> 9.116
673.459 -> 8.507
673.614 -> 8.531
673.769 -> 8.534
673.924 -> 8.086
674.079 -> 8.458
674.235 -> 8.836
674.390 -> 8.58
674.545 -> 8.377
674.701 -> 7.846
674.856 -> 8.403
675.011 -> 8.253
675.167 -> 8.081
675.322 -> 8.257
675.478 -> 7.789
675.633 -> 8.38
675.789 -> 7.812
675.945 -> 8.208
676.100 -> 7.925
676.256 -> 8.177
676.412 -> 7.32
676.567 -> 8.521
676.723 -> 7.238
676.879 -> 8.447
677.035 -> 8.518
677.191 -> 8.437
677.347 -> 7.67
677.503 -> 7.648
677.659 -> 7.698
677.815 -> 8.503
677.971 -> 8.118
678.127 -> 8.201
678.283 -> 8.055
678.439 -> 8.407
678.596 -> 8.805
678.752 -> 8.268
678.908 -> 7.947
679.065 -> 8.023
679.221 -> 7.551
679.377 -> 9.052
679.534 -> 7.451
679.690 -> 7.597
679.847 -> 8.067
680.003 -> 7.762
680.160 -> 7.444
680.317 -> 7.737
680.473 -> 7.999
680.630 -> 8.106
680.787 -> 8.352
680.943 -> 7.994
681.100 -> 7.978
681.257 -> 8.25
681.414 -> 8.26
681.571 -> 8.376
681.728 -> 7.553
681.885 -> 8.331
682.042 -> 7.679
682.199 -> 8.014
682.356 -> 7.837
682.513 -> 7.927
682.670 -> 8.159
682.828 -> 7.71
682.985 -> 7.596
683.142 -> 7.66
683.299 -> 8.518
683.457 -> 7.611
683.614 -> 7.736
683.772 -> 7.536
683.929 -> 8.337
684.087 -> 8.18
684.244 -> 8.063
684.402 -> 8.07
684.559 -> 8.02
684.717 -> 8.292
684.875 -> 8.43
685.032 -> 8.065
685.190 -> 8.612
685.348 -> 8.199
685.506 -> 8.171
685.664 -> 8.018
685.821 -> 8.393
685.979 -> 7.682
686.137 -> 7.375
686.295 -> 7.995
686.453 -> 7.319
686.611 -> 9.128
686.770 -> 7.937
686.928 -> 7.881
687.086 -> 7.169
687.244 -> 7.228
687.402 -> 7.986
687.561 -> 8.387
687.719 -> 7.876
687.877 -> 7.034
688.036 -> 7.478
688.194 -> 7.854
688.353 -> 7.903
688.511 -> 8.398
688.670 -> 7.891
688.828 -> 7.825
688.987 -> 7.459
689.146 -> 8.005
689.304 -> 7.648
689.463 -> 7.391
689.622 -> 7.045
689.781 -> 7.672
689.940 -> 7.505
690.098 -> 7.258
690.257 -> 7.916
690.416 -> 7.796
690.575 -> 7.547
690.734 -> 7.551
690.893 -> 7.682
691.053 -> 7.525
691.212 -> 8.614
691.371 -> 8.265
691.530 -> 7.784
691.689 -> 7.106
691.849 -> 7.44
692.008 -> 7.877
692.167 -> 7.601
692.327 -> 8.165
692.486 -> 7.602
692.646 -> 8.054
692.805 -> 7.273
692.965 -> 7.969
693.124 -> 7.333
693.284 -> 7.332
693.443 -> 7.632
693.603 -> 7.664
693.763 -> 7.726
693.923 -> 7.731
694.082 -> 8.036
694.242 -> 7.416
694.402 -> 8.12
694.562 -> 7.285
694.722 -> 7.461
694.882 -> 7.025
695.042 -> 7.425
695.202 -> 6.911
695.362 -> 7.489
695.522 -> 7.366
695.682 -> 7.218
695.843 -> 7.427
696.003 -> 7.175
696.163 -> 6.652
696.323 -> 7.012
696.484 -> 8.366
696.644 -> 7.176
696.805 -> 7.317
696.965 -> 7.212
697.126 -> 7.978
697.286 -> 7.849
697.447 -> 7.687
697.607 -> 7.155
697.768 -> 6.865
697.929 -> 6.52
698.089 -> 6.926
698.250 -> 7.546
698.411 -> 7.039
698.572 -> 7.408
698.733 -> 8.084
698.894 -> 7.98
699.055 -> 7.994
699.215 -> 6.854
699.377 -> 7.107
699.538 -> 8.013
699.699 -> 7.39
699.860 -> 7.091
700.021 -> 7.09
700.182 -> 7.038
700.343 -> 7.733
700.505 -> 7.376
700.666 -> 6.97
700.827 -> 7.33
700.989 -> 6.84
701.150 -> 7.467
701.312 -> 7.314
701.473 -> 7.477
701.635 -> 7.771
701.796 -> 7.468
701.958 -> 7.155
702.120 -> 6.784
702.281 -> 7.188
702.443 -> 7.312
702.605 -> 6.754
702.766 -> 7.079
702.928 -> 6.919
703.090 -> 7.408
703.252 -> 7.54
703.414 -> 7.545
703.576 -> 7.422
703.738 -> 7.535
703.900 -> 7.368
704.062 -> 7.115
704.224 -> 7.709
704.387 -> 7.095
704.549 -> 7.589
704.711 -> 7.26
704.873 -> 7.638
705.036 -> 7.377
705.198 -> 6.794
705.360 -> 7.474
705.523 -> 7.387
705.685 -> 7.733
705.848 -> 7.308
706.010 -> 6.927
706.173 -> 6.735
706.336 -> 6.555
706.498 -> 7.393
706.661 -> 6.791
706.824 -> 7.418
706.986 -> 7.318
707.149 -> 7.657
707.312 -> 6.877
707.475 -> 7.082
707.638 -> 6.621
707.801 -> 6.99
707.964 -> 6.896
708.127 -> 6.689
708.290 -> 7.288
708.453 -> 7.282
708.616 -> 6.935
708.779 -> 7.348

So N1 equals 669.131 nm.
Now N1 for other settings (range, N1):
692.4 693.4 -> 692.646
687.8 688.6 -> 688.511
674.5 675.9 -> 674.856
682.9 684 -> 683.299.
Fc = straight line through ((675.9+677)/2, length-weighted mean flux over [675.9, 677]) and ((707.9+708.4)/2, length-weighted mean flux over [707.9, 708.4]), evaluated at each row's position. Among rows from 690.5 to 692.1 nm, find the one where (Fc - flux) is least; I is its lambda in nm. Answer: 691.212 nm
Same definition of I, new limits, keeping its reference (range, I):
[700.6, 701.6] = 701.473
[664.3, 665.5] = 664.984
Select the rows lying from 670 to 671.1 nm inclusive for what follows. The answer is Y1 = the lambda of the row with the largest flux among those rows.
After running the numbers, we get 670.982 nm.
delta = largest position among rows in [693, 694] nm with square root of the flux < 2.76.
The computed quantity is 693.284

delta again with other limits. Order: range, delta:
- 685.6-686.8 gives 686.453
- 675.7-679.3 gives 679.221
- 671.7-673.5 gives 672.839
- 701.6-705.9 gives 705.848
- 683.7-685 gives 683.772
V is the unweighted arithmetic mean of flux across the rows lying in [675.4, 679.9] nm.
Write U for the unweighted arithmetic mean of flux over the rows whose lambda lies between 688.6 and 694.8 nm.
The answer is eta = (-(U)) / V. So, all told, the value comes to -0.95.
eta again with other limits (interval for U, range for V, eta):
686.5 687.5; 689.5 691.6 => -1.02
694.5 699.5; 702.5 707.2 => -1.01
